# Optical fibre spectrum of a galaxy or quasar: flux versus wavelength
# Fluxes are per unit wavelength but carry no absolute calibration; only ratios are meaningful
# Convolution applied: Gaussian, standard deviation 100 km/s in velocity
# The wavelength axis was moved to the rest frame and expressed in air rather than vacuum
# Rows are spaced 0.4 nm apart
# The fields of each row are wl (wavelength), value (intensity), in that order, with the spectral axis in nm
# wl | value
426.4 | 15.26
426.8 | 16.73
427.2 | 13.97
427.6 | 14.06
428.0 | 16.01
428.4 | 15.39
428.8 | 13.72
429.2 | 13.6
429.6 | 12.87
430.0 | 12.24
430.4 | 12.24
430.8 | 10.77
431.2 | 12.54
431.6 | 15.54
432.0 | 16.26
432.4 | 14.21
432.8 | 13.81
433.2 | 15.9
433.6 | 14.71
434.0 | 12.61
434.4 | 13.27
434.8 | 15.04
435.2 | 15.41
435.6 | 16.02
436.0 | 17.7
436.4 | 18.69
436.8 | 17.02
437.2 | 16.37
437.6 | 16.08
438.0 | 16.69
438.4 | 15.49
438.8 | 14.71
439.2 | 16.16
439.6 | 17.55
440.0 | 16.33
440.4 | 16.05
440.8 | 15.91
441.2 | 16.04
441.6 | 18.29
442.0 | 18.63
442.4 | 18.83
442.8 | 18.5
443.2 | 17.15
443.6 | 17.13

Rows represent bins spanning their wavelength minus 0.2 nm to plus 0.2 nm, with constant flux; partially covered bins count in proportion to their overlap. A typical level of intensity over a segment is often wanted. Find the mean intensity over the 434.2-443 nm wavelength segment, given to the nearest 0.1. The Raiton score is 16.6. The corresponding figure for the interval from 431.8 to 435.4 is 14.6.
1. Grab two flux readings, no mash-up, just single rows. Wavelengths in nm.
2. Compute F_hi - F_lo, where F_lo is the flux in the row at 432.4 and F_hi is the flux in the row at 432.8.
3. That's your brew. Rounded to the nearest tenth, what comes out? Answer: -0.4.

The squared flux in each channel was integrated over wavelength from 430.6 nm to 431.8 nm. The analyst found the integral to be 206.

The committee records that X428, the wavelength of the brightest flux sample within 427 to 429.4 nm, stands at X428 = 428.0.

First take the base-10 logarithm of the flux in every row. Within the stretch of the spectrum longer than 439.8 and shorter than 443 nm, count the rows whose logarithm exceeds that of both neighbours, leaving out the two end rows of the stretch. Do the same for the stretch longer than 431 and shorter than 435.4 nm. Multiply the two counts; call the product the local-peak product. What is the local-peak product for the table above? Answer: 2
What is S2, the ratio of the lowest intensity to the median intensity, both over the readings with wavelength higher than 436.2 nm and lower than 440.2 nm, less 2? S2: -1.100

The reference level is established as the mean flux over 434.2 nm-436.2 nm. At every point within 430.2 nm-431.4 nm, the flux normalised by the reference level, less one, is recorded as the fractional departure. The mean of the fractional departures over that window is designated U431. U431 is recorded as -0.23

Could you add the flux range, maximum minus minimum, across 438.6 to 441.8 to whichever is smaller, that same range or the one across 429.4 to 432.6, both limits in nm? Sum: 7.2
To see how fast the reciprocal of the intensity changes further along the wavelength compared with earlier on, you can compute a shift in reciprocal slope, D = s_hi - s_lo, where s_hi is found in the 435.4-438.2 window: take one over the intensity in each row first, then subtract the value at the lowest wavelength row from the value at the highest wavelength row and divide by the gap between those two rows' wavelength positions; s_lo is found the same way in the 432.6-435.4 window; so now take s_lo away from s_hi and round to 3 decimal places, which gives 0.002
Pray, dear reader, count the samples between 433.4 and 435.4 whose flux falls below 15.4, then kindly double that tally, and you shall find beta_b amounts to 8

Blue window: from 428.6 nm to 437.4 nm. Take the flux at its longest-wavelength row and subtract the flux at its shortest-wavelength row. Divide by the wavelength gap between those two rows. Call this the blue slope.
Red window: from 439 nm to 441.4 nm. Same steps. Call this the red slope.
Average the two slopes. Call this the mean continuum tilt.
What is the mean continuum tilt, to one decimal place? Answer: 0.1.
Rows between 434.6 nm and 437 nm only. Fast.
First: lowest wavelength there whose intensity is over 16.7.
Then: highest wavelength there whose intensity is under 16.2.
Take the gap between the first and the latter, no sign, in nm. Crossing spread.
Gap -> 0.40 nm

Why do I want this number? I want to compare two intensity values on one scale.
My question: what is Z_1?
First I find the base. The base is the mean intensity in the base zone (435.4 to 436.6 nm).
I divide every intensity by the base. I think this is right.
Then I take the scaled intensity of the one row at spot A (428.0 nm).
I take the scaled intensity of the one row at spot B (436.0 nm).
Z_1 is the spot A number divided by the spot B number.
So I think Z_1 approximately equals 0.90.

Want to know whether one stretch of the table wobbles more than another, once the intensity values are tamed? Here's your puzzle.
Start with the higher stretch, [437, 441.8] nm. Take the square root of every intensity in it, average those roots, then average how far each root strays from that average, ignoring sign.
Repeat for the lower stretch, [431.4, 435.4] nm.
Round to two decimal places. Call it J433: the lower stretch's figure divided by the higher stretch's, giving 1.67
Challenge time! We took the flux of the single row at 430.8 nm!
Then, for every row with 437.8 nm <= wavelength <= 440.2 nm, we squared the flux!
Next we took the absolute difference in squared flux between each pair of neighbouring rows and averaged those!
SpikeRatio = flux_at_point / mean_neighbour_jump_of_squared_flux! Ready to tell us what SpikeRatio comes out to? 0.28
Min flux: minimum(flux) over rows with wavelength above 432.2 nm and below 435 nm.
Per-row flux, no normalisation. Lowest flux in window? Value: 12.61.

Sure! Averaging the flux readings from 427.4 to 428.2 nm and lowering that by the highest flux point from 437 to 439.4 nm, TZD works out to -1.7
